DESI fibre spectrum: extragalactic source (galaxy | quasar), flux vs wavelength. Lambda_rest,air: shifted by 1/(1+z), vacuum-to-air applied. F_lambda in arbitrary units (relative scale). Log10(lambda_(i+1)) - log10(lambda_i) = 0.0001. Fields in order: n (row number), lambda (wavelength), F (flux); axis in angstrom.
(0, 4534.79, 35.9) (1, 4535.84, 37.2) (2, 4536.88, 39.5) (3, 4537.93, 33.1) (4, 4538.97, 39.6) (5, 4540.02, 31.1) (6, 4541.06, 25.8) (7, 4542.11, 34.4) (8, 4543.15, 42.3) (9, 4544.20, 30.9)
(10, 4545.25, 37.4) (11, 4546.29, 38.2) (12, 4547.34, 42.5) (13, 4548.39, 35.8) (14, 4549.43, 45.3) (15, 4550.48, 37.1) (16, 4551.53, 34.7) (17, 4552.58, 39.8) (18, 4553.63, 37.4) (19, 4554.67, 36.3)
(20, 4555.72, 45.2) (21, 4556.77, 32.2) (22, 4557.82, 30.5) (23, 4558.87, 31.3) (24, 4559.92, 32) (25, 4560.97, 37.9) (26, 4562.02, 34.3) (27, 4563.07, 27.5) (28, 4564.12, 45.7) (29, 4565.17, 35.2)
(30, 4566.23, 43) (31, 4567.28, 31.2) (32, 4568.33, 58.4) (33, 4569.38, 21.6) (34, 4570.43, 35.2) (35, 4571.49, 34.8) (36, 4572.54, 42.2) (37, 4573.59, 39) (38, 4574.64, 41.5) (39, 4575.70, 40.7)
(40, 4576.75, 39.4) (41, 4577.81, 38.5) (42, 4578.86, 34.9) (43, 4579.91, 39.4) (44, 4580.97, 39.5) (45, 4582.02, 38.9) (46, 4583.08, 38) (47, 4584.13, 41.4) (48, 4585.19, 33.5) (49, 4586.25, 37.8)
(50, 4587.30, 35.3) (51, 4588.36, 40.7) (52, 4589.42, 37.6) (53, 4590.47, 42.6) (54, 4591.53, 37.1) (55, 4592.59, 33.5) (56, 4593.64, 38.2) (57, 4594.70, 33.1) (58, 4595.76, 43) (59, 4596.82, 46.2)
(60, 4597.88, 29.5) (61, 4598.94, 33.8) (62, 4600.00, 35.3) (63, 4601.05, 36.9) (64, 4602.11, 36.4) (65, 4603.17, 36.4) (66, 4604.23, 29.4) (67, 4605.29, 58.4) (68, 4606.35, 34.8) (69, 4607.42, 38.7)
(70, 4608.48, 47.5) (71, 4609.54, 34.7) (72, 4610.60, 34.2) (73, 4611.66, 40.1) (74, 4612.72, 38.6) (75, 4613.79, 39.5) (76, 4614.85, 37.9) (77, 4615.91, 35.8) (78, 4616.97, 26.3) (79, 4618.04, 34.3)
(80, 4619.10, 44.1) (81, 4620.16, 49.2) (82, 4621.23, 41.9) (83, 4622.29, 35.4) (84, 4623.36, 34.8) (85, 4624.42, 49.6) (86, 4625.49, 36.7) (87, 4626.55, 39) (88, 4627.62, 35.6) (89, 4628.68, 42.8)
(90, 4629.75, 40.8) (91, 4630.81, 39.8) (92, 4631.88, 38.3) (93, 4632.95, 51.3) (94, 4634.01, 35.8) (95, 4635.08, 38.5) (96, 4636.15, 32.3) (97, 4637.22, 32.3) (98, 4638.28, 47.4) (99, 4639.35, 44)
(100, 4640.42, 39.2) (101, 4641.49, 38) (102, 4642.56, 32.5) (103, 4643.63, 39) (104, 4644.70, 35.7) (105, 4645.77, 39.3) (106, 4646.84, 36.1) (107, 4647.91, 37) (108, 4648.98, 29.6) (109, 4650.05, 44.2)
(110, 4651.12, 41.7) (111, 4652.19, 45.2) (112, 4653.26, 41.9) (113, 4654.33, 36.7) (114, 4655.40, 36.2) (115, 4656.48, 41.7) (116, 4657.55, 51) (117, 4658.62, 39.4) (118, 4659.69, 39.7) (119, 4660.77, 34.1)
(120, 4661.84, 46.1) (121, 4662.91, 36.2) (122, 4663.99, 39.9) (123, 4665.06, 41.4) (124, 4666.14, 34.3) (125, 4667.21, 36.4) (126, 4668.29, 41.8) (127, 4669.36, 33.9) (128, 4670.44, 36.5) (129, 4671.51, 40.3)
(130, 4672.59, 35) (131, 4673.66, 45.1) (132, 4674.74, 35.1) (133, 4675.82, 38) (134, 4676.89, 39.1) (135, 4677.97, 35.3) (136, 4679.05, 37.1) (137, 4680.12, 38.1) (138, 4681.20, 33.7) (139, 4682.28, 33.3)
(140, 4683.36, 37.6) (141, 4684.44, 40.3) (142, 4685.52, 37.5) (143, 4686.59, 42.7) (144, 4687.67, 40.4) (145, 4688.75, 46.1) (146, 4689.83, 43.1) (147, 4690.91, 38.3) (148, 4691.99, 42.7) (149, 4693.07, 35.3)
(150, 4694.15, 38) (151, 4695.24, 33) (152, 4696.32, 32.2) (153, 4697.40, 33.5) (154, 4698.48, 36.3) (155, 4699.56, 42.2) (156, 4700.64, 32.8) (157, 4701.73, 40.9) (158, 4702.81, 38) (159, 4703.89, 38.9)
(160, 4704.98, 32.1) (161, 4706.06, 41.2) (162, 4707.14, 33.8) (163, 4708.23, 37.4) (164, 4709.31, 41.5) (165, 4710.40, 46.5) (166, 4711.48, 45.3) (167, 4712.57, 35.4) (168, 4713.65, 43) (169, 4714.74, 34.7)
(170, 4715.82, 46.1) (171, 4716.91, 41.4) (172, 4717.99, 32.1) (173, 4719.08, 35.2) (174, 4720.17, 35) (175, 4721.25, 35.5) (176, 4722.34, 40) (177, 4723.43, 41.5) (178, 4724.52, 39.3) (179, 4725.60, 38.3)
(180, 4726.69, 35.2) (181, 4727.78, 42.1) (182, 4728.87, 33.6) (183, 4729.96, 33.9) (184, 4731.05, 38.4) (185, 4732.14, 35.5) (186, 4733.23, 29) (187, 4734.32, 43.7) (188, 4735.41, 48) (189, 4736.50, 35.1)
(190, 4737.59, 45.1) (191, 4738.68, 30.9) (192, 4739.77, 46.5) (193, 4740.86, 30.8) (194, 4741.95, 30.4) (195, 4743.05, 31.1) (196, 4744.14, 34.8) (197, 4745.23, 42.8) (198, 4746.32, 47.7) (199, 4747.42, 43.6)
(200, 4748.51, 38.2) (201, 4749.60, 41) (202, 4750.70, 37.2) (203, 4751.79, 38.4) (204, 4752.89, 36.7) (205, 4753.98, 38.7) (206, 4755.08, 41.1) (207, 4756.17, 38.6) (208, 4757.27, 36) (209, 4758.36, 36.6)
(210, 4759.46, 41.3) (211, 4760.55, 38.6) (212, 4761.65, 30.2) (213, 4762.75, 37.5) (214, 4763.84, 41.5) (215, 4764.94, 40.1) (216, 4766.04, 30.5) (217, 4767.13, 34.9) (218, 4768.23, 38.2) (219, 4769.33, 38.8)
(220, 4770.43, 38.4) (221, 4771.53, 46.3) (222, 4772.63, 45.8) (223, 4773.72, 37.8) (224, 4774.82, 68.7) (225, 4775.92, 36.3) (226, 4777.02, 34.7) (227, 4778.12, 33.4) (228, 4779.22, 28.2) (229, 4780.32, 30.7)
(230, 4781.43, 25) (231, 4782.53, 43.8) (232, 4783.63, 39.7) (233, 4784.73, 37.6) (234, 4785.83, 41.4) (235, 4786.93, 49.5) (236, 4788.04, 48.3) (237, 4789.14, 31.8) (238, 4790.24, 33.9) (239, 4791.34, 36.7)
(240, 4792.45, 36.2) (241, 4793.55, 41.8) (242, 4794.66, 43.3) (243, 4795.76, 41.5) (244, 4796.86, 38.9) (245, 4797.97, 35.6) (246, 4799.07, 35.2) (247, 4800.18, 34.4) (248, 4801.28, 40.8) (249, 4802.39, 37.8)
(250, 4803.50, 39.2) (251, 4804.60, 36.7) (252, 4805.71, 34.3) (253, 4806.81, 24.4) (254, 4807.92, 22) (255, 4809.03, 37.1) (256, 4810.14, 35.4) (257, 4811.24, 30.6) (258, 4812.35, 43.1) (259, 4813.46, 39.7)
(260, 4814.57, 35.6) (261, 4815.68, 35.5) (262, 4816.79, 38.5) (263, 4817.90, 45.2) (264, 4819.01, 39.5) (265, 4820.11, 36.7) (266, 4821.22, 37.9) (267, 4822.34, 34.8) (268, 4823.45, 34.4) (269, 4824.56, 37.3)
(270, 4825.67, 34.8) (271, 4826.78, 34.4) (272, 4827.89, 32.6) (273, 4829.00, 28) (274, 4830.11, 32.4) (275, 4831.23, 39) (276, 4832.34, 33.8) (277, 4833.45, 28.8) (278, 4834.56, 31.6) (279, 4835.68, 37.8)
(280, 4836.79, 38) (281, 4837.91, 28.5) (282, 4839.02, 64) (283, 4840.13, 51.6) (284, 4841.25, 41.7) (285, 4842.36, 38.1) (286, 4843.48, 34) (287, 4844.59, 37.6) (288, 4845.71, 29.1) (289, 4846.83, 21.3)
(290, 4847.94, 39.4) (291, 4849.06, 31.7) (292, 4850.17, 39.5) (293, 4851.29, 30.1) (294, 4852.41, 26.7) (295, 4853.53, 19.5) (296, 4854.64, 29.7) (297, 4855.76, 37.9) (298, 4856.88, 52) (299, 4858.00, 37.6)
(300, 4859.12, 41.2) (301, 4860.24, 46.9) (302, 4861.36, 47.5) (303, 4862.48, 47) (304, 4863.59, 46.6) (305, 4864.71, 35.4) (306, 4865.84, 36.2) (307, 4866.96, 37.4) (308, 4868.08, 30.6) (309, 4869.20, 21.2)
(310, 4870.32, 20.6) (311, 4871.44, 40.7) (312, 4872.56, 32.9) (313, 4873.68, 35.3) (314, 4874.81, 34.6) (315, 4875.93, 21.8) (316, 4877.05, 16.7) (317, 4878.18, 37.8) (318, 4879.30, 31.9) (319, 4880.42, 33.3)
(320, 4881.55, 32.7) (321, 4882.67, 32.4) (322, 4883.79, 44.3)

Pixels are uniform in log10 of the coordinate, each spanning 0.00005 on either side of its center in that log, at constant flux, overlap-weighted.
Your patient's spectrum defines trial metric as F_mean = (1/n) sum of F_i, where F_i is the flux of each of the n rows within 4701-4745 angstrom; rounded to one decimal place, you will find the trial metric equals 37.9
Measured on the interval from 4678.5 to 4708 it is 37.7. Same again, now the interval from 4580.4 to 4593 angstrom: 38.0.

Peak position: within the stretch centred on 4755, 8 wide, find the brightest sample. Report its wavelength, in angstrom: 4755.08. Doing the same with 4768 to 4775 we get 4774.82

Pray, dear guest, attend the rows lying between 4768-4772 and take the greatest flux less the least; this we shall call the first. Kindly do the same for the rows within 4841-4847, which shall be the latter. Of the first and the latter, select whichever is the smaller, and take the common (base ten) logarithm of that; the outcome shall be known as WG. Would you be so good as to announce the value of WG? 0.91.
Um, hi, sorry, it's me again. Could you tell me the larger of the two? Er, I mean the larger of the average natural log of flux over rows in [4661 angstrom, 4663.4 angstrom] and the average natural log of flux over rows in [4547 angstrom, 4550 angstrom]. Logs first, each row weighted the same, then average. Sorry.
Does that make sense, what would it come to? 3.71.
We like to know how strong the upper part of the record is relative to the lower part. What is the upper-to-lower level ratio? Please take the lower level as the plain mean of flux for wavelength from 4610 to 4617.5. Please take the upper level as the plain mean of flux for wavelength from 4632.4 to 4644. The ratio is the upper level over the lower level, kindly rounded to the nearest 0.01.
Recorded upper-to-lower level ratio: 1.08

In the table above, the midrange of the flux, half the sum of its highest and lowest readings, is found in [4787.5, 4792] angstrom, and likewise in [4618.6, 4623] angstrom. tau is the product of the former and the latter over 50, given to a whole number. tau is 34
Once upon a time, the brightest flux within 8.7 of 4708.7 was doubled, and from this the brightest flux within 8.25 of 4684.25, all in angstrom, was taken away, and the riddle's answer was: 47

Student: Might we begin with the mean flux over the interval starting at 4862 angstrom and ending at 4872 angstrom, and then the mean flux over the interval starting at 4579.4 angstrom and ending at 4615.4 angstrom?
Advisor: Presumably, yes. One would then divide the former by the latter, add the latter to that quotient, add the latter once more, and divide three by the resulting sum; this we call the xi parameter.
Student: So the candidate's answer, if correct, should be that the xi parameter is 0.0388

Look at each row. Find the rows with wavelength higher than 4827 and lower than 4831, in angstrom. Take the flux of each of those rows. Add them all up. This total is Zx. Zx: 93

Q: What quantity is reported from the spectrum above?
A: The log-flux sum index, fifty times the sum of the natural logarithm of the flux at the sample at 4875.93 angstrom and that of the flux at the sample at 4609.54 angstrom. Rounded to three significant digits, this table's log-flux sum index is 331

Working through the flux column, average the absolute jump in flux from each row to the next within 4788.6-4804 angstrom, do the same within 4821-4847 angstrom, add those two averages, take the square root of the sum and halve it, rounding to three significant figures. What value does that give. 1.47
